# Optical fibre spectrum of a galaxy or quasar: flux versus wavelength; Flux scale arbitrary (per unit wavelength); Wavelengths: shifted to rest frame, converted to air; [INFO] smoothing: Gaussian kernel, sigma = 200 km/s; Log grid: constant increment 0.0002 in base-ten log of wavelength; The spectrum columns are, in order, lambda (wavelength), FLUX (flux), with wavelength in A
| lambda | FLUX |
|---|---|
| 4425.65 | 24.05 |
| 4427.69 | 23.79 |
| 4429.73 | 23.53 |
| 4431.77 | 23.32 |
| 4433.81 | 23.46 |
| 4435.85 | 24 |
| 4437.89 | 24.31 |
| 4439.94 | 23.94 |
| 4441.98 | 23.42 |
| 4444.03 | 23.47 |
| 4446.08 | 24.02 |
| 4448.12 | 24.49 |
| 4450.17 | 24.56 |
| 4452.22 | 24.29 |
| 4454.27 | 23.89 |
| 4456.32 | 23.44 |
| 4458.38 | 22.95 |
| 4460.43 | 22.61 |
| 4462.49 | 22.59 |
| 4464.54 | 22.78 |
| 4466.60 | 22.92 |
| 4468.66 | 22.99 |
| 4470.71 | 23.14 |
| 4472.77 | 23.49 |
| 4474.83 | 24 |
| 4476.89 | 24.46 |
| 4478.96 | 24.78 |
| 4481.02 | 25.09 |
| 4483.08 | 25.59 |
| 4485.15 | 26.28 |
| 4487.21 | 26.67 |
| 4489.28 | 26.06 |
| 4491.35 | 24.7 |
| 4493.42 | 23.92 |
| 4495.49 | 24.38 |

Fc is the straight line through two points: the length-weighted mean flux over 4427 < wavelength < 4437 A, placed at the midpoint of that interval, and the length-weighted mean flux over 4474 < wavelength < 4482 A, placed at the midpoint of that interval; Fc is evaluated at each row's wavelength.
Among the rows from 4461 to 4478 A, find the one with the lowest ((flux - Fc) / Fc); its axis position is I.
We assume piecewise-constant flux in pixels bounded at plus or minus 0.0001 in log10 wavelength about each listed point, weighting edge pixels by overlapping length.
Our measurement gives 4462.49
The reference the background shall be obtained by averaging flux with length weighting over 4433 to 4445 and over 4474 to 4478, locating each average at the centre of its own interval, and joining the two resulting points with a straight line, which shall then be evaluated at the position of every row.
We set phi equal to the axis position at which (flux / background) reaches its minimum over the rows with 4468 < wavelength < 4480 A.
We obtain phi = 4468.66 A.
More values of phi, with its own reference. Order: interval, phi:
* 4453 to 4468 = 4462.49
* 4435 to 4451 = 4441.98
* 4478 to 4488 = 4478.96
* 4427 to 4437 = 4431.77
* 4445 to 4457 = 4456.32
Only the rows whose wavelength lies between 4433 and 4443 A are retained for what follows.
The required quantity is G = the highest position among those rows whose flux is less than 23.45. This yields 4441.98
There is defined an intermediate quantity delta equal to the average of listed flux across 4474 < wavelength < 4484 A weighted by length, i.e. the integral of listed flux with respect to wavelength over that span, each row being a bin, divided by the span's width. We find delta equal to 24.8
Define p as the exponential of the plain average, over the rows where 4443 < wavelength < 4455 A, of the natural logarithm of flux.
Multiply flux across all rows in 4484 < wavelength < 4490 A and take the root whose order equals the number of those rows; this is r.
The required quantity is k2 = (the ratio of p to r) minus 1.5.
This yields -0.58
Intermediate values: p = 24.12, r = 26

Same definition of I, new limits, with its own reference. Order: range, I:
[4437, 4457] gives 4456.32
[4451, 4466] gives 4462.49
